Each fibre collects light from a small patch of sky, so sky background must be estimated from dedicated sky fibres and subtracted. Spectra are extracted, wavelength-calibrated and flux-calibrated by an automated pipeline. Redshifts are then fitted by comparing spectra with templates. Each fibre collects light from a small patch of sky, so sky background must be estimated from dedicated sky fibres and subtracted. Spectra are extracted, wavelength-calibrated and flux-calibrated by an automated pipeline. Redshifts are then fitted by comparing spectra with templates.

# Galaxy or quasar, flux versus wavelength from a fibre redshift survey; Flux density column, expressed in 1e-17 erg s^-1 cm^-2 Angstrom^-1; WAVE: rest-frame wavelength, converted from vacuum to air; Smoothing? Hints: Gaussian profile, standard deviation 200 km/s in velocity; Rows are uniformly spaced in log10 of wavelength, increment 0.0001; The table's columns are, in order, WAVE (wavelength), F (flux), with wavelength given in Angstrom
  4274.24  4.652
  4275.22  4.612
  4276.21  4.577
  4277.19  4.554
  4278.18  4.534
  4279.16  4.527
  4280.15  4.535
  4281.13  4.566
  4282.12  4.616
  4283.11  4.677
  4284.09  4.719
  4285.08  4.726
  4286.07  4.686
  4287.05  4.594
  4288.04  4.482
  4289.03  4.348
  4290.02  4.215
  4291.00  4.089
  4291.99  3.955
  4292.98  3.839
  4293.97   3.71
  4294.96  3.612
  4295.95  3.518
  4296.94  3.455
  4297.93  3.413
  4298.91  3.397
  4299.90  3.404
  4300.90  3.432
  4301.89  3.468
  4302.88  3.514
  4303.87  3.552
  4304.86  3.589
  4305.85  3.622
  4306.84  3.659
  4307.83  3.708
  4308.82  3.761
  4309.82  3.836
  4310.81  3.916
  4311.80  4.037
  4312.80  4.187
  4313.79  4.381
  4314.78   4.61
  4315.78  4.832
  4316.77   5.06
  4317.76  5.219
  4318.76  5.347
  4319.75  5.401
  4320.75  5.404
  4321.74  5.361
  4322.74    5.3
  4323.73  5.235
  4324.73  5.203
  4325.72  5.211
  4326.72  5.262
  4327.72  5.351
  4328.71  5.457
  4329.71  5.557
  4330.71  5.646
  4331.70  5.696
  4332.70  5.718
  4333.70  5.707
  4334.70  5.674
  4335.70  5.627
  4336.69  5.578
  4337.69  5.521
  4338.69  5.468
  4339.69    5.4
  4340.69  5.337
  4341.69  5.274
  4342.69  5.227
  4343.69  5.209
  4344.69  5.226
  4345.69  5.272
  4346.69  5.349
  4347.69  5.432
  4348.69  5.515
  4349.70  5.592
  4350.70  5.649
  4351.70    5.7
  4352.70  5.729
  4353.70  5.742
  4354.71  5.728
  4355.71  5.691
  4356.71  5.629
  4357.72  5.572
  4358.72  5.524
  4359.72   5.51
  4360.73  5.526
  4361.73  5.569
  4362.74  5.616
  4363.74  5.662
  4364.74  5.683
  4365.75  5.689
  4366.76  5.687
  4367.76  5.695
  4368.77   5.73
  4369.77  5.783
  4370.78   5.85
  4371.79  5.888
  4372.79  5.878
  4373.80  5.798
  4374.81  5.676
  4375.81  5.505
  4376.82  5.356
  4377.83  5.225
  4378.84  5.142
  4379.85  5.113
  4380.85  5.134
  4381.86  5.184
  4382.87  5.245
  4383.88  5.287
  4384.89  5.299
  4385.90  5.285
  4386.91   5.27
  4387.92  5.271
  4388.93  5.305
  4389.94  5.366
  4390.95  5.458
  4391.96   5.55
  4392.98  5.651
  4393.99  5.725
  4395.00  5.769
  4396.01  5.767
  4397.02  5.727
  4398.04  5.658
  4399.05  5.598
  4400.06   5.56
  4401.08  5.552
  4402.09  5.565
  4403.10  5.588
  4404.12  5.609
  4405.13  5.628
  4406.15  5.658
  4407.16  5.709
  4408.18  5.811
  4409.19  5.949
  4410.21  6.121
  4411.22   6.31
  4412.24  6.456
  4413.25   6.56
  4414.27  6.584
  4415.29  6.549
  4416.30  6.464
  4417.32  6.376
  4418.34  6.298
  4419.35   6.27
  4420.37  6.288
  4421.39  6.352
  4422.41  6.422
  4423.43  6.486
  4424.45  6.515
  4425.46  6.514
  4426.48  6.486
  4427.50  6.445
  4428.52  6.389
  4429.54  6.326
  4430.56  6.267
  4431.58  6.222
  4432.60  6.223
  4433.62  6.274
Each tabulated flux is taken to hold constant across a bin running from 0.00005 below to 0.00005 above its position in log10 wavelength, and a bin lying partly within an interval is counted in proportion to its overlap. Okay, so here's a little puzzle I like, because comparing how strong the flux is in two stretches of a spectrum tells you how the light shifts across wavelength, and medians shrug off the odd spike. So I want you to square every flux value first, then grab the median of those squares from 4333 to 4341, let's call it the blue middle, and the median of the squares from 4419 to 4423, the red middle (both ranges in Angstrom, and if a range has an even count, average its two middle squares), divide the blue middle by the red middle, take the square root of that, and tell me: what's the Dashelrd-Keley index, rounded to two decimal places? 0.88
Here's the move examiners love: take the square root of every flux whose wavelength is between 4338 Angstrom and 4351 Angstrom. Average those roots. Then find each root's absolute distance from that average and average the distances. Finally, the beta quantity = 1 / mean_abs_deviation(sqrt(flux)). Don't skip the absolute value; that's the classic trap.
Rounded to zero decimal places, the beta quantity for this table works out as 39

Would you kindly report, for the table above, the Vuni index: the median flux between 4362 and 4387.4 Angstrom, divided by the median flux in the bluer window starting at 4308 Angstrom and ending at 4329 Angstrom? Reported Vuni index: 1.08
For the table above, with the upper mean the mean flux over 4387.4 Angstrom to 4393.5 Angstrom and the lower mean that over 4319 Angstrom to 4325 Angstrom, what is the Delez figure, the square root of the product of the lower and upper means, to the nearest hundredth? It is 5.38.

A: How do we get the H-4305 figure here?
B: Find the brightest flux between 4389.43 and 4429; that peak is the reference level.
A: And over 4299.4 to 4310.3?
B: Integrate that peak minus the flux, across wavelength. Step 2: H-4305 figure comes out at 32.6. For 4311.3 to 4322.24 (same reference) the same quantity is 18.5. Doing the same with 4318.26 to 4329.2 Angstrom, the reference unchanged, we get 13.8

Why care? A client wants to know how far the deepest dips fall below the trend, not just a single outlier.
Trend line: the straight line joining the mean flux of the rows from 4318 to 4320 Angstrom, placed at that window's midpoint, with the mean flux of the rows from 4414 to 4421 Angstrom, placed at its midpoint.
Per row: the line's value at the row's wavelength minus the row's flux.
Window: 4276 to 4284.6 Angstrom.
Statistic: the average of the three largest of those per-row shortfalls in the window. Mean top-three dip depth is 0.4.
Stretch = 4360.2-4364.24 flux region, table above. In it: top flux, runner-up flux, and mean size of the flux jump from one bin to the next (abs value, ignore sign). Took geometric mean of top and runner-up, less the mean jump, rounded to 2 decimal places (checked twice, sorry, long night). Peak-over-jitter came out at 5.59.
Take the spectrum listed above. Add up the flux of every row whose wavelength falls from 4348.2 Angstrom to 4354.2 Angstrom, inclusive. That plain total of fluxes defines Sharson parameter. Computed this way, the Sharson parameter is 34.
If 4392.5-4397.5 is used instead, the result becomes 29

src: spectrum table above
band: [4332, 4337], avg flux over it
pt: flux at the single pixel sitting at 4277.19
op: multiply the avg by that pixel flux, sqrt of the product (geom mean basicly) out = 5.08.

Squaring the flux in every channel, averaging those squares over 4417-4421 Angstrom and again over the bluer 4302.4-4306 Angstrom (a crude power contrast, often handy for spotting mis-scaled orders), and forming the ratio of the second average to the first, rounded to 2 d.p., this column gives 0.32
